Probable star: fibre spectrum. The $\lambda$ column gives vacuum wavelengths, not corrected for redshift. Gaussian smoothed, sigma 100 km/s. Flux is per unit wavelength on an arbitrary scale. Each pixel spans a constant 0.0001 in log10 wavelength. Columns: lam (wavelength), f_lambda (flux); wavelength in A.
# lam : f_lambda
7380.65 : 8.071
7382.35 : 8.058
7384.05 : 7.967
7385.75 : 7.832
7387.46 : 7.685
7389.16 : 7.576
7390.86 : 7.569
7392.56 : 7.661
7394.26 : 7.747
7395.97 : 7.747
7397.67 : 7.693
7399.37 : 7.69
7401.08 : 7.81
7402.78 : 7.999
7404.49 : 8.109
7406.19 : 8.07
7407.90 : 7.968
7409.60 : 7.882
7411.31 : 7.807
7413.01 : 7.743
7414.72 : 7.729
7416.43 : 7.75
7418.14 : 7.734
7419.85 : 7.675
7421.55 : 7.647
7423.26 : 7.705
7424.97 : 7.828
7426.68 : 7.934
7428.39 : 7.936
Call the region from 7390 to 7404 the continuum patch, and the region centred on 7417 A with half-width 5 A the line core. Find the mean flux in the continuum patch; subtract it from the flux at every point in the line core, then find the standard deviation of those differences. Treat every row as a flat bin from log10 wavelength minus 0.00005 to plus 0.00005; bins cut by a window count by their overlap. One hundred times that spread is 4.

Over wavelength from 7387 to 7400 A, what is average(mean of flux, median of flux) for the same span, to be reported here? 7.68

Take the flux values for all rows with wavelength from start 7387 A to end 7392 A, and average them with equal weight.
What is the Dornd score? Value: 7.61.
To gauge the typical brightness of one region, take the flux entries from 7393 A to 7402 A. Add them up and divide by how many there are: 7.74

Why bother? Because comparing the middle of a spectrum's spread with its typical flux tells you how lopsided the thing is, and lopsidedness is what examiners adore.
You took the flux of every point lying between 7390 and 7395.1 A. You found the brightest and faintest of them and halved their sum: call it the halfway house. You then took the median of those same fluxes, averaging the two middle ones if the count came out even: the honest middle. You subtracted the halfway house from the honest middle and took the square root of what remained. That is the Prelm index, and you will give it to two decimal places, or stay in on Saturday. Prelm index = 0.05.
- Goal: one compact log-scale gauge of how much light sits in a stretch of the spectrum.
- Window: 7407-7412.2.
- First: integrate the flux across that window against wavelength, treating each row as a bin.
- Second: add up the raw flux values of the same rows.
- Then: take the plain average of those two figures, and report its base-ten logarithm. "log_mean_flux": 1.51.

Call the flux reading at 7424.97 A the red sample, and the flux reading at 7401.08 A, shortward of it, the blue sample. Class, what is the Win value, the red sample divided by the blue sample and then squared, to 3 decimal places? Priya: 1.005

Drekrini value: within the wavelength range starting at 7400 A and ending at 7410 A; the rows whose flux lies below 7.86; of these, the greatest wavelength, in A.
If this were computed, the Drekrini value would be 7401.08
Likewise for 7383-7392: 7390.86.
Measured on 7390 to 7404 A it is 7401.08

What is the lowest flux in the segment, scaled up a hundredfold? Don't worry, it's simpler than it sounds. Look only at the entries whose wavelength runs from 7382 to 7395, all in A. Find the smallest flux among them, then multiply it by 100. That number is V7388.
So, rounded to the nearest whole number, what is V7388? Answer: 757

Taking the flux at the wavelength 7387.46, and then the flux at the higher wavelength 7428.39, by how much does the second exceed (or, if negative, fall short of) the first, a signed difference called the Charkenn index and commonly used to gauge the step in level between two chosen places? 0.25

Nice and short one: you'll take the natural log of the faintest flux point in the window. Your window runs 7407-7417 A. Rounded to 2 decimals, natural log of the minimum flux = 2.04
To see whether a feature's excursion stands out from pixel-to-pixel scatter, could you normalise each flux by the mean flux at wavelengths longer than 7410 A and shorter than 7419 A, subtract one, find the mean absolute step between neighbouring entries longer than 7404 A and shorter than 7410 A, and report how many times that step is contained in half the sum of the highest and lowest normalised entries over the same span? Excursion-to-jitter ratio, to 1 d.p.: 3.2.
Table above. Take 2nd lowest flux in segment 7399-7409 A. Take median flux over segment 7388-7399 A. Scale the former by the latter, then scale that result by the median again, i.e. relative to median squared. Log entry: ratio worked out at 0.133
